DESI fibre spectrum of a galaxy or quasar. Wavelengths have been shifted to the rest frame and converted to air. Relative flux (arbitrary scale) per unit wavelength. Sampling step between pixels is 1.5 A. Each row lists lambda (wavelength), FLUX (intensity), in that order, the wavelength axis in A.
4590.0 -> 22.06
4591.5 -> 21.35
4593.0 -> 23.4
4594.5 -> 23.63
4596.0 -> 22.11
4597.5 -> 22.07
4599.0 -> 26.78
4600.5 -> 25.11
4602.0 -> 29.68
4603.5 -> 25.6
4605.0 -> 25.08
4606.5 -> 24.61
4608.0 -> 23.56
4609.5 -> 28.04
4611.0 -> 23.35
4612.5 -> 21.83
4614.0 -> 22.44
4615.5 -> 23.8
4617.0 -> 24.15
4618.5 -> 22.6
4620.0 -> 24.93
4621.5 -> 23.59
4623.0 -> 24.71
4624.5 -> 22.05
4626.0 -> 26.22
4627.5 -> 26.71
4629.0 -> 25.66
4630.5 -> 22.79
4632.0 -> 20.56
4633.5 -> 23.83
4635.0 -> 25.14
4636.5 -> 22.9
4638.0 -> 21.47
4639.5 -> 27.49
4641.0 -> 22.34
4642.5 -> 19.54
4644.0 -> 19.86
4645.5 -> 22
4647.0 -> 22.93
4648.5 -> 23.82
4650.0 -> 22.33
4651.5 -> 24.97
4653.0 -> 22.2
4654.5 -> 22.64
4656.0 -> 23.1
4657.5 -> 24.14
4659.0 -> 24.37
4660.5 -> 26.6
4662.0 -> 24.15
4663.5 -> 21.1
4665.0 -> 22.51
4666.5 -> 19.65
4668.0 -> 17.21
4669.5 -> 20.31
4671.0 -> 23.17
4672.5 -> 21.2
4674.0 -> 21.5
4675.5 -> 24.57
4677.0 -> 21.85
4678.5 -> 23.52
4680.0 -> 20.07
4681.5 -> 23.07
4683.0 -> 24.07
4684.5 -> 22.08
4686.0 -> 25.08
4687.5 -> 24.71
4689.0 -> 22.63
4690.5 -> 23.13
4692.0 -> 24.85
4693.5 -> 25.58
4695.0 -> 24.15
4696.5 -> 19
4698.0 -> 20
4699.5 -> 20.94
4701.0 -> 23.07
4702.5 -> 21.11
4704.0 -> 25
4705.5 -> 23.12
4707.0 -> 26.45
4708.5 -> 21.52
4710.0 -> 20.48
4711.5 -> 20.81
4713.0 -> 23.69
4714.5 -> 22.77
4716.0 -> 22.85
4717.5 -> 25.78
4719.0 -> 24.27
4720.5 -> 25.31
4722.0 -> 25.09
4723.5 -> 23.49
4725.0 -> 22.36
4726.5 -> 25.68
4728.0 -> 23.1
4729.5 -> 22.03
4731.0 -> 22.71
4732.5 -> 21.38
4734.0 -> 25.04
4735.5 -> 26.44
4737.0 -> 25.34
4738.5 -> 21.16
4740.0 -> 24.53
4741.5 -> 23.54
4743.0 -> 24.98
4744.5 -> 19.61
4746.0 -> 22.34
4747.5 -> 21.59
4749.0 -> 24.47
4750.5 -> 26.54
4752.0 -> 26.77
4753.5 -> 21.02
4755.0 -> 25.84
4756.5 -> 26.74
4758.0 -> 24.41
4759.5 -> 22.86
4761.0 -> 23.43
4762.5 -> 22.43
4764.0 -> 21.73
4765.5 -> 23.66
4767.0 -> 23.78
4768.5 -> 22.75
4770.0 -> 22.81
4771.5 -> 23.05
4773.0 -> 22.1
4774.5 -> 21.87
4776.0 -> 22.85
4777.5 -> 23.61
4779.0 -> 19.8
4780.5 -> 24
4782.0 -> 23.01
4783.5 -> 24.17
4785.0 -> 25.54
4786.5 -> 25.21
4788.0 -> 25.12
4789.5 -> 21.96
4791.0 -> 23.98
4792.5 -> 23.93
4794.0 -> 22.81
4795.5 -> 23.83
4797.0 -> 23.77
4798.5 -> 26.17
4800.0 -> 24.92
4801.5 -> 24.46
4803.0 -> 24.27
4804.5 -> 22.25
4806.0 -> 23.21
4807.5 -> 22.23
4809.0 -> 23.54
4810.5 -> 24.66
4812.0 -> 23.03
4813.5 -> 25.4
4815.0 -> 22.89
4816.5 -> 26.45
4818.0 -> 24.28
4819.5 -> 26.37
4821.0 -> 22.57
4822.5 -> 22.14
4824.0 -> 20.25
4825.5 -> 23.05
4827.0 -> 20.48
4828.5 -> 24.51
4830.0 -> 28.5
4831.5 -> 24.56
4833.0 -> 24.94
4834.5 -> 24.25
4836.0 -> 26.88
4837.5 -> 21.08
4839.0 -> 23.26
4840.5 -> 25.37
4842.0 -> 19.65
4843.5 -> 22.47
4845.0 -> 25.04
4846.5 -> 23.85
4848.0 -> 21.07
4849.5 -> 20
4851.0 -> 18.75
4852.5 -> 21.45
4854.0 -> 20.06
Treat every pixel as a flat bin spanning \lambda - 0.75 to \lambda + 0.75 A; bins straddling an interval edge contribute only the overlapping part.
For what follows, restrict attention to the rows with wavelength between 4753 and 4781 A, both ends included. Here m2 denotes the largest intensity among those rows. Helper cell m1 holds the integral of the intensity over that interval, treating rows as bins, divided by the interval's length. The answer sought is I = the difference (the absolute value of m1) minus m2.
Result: -3.64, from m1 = 23.1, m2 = 26.74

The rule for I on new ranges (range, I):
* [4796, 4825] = -2.62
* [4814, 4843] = -4.73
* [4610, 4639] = -3.02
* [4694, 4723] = -3.51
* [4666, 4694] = -3.04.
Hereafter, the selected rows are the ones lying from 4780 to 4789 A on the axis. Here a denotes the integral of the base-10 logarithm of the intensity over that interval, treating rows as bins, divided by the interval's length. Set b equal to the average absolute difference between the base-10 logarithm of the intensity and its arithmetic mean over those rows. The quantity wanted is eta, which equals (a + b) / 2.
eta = 0.701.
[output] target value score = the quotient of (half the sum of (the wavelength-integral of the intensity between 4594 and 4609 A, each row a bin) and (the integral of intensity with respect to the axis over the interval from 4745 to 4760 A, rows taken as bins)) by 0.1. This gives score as 3683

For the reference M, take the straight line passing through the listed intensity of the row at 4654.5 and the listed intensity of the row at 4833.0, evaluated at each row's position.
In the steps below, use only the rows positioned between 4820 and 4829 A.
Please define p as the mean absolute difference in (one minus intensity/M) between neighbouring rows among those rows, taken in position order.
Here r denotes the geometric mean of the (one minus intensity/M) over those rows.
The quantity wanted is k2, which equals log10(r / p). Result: -0.05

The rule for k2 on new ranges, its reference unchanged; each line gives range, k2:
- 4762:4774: 0.18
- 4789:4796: -0.08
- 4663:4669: -0.13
